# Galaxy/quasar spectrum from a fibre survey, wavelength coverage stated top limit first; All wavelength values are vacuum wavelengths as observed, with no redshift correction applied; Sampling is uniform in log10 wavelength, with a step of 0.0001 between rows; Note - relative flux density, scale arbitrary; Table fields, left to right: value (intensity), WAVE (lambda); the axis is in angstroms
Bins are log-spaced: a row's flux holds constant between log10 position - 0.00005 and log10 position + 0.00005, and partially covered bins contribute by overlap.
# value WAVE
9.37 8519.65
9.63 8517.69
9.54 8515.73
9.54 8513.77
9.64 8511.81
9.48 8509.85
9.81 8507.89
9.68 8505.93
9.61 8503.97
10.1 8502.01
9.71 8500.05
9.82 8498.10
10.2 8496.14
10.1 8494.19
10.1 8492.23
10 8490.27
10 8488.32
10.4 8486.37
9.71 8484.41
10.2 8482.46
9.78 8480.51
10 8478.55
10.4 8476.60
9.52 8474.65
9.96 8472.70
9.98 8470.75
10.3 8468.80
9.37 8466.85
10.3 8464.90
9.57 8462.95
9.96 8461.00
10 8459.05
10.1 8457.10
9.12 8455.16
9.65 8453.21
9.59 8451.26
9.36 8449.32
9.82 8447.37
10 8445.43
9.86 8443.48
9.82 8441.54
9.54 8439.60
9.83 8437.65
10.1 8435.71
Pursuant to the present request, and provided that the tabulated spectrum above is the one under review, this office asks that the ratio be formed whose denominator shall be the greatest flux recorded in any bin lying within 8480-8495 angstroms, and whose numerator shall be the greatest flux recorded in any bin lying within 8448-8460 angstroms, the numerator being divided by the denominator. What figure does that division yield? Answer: 0.97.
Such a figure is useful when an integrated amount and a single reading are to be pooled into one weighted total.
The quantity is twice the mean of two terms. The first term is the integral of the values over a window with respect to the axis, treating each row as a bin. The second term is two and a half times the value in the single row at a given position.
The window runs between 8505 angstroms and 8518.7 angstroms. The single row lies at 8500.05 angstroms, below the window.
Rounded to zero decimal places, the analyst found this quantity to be 156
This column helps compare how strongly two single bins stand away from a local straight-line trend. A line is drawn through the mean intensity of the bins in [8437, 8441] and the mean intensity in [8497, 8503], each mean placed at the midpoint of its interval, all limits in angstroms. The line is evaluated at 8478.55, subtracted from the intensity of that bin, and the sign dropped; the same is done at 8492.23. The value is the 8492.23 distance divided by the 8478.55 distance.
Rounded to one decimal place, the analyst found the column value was 1.3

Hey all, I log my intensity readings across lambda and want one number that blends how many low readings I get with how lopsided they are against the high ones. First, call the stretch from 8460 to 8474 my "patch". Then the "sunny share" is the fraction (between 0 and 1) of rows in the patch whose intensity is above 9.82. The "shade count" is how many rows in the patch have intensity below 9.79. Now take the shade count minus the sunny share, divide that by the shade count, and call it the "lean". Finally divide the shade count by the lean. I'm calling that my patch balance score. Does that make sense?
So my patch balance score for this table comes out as 3.1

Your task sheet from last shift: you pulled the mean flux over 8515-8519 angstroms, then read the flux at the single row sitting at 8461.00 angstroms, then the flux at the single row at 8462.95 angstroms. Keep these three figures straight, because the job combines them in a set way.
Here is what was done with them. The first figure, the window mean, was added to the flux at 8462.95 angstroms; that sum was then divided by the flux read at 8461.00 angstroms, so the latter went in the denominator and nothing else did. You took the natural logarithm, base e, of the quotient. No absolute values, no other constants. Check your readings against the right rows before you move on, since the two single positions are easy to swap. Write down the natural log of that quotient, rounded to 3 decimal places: 0.654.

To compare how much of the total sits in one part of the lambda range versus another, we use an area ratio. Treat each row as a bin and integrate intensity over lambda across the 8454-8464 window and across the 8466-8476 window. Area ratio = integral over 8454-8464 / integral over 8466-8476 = 0.99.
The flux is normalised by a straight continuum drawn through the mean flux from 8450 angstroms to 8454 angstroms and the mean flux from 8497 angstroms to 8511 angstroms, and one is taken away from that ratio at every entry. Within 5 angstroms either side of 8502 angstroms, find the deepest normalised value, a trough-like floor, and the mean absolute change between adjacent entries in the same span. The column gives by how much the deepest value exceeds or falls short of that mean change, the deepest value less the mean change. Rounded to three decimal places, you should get -0.041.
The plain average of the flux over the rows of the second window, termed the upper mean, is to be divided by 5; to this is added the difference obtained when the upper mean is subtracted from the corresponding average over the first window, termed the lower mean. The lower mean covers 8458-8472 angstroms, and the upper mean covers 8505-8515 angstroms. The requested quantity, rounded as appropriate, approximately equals 2.22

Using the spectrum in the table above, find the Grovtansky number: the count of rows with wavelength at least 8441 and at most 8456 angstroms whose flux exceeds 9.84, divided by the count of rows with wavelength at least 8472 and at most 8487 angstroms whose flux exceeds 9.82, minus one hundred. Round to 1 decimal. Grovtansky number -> -99.6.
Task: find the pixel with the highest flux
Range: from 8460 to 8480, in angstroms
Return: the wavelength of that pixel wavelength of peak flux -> 8476.60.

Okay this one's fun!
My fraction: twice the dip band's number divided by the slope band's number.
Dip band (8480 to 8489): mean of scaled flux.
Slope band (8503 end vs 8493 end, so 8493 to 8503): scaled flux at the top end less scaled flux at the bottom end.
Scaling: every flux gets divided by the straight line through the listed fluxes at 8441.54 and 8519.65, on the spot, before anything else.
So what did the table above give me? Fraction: 415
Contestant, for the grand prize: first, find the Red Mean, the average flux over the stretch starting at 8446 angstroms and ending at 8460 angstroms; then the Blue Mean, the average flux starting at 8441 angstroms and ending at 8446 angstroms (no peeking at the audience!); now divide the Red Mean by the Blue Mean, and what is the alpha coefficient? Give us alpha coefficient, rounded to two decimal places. 0.98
